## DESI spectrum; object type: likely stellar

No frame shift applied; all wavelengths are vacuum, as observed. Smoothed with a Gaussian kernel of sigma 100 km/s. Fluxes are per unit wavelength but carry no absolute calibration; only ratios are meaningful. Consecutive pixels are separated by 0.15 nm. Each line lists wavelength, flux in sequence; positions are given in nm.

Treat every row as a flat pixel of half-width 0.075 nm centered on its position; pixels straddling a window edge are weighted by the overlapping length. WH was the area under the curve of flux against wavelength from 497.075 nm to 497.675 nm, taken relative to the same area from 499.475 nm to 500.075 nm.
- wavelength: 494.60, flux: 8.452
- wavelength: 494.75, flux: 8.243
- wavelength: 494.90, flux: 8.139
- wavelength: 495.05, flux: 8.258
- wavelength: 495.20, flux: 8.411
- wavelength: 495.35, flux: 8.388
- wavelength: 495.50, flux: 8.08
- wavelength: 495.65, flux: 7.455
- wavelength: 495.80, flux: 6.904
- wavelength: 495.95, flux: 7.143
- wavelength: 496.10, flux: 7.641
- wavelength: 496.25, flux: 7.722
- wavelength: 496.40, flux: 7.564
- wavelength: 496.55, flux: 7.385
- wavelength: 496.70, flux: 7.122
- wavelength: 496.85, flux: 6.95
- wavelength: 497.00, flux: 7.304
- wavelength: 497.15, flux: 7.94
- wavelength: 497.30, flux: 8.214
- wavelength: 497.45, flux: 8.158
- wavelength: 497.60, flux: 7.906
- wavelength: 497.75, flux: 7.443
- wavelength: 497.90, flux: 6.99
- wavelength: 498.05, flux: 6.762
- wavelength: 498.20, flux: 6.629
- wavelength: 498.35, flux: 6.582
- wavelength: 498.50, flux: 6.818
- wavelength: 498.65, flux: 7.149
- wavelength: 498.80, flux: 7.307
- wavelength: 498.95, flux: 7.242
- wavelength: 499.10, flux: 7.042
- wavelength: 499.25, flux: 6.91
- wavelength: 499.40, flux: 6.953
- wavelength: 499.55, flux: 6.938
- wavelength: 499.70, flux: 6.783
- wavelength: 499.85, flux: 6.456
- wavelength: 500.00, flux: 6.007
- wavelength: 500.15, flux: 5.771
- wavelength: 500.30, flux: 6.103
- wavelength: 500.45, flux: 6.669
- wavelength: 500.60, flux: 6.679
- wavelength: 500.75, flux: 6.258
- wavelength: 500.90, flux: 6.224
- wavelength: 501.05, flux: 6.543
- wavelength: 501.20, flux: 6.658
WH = 1.23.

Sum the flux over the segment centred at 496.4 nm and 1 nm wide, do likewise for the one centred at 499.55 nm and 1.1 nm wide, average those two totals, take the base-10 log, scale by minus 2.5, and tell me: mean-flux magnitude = -4.23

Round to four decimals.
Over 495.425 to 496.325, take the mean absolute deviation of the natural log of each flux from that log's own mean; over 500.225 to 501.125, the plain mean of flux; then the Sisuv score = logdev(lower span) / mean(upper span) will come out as 0.0068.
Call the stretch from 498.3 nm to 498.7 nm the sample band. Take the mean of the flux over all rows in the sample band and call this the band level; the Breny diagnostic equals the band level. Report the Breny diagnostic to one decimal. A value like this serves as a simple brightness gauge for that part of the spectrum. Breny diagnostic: 6.8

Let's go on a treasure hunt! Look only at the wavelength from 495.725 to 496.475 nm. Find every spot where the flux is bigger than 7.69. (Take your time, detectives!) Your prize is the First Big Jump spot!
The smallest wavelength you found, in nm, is 496.25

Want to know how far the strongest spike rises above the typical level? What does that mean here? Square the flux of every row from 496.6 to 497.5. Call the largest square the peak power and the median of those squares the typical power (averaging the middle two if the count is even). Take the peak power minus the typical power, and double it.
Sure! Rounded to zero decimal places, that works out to 19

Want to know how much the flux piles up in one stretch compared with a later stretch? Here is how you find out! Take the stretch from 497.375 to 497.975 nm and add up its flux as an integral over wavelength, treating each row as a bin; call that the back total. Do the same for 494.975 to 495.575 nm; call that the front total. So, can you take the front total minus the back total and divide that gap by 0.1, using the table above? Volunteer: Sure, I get 4.0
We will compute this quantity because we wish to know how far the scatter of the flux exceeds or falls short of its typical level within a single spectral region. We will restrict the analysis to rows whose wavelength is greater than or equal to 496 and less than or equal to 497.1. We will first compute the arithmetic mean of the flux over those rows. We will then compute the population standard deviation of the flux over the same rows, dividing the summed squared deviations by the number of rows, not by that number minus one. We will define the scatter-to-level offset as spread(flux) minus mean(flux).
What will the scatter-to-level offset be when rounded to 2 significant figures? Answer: -7.1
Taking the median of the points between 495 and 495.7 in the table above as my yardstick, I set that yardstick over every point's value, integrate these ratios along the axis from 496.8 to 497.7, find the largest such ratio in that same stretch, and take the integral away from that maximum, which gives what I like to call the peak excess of 0.23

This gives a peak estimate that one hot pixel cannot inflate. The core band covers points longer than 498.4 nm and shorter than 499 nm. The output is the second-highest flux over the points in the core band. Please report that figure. 7.242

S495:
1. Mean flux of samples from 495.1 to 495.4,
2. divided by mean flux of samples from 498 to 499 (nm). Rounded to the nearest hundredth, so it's 1.21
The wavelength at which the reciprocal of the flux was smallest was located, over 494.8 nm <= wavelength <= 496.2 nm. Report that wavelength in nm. 495.20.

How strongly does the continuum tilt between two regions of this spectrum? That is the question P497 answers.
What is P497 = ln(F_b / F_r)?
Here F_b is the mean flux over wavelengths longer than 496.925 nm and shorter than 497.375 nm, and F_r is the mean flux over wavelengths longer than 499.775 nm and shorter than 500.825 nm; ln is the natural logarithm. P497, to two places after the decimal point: 0.22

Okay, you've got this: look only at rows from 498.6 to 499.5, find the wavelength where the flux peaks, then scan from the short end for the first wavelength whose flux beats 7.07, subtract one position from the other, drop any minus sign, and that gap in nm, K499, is 0.15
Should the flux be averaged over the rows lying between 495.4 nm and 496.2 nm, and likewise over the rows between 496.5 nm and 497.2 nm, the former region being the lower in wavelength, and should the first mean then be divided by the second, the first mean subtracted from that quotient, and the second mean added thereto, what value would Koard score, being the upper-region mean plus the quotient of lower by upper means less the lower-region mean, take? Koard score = 0.9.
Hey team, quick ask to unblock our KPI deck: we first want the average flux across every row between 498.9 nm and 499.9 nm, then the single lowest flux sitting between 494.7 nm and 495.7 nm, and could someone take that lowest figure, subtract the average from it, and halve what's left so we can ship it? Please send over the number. 0.3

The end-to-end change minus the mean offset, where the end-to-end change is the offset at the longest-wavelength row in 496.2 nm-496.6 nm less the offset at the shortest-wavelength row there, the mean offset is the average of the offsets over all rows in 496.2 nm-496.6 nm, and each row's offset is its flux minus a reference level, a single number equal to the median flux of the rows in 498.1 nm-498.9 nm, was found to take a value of -1.1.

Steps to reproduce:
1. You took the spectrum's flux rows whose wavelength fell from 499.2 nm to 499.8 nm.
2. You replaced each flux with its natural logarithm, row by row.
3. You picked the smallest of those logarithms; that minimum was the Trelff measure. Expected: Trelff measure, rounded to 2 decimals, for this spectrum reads 1.91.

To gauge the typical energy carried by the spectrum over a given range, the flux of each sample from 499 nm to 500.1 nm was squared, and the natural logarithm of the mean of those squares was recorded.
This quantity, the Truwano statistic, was 3.81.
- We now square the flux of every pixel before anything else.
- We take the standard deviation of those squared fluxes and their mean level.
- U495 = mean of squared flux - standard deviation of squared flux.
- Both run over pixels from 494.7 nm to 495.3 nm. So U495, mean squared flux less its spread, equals 67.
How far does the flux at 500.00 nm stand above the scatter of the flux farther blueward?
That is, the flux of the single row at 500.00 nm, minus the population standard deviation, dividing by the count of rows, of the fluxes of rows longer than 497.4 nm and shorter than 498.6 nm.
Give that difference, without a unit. 5.44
